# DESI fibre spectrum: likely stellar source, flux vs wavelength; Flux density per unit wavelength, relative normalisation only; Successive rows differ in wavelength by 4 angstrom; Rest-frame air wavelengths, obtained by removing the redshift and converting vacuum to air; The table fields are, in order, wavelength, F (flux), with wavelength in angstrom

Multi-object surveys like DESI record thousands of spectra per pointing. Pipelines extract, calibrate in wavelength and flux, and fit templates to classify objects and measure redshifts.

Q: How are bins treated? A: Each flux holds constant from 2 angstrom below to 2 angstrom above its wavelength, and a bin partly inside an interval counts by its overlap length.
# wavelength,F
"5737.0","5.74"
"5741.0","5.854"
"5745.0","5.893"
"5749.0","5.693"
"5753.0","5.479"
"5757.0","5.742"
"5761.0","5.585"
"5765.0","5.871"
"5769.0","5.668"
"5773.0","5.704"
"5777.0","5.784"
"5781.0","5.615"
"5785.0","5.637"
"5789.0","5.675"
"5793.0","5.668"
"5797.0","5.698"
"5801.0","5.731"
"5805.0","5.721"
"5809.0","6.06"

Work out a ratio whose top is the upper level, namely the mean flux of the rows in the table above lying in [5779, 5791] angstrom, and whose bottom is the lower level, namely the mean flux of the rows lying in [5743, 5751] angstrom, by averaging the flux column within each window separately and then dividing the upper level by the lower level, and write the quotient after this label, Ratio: 0.97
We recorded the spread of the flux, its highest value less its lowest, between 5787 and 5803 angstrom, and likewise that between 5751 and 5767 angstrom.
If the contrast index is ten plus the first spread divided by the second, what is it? 10.2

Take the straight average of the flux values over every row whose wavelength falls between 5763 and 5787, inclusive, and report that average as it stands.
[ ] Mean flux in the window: 5.71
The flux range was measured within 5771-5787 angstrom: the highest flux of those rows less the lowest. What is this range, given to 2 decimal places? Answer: 0.17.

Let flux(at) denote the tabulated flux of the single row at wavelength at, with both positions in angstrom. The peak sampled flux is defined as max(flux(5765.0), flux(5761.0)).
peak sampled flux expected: 5.87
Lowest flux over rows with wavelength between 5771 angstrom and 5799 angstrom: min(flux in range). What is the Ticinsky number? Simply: 5.615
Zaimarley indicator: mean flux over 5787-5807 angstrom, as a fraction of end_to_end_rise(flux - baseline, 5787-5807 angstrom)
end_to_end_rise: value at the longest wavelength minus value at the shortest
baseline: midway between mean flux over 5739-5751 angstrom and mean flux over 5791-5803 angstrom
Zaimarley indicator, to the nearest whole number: 124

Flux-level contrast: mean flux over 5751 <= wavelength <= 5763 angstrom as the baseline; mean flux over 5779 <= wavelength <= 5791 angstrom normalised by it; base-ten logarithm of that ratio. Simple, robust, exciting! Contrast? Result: 0.0031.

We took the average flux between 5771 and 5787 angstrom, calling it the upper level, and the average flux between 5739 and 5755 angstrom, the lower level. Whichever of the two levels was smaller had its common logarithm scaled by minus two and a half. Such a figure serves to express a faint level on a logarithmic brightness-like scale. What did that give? -1.887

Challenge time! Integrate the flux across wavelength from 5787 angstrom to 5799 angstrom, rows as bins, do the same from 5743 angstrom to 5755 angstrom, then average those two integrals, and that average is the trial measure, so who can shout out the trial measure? 68.2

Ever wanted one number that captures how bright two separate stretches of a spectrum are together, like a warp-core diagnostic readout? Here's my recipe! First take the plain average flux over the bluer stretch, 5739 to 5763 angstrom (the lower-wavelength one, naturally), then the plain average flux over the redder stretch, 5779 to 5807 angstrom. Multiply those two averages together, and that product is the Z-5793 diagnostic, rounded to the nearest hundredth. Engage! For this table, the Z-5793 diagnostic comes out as 32.41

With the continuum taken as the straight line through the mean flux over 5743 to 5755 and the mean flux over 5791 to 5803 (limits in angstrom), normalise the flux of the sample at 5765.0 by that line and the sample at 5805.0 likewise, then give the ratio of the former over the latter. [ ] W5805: 1.03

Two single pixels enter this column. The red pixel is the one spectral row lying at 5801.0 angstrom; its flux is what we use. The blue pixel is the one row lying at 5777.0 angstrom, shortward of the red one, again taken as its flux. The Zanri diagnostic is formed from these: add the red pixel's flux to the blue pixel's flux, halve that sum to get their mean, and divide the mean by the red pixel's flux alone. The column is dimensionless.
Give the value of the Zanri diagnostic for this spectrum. 1.00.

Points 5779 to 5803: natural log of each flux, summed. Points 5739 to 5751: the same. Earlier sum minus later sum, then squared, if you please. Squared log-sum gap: 26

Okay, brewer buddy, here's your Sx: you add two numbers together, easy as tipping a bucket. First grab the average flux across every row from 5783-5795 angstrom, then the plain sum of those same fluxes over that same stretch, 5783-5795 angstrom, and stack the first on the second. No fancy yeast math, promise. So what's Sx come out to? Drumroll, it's 22.6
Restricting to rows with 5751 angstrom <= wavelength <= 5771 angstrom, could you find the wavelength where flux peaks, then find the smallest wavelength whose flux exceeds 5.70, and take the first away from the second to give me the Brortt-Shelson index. -8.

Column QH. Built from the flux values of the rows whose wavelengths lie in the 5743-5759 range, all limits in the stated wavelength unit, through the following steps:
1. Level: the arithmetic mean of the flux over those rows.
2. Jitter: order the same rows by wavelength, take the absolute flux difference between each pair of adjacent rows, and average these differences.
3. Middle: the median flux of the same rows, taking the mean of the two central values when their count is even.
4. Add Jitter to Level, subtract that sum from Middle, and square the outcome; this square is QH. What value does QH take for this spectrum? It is 0.044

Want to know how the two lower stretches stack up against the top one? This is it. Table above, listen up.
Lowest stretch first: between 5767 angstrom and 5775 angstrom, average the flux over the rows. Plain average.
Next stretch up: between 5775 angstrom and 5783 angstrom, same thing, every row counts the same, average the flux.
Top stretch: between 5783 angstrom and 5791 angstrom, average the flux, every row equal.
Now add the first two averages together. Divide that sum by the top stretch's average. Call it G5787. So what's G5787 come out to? 2.01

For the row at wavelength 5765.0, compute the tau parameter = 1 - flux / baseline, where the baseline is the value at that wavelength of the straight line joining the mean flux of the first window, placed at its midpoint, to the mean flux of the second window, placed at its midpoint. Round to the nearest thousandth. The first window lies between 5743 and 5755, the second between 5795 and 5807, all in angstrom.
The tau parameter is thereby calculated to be -0.031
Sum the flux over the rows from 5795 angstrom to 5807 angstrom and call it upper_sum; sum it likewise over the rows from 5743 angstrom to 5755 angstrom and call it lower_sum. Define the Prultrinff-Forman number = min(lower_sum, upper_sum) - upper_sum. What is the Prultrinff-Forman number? -0.085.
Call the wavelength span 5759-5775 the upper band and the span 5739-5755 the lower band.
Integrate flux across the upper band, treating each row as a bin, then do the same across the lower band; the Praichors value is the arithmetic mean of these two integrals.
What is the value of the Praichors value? 91.5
